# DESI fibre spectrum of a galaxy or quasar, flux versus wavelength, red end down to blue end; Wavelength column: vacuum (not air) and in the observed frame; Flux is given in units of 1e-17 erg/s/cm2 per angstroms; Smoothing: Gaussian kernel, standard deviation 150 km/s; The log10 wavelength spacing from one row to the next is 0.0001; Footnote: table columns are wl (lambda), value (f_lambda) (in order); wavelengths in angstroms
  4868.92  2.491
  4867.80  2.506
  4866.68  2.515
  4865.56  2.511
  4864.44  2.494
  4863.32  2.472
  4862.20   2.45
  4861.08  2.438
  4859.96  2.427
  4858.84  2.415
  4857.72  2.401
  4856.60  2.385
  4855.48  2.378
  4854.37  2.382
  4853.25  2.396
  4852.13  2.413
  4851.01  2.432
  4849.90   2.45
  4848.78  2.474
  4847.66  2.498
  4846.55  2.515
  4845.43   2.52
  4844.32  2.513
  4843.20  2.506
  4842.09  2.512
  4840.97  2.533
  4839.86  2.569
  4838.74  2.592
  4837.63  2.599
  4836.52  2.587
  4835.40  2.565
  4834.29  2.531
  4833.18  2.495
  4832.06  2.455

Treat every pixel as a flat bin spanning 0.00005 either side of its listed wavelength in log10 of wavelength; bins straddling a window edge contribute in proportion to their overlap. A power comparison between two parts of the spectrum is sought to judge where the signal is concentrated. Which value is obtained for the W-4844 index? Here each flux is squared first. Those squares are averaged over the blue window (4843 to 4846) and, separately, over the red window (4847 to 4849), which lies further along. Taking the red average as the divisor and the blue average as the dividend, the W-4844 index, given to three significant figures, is 1.02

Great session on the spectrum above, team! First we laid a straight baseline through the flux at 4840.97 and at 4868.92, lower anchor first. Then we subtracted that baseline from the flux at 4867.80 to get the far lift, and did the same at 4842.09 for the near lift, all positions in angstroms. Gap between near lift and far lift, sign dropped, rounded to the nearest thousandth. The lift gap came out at 0.033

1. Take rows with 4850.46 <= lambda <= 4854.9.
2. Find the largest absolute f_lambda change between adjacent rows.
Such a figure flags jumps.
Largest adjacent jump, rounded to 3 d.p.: 0.019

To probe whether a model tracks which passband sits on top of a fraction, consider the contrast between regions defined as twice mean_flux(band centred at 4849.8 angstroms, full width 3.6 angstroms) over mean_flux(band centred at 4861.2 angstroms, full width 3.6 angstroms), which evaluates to 2.01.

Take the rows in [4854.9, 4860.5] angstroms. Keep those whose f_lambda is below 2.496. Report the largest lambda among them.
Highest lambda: 4859.96 angstroms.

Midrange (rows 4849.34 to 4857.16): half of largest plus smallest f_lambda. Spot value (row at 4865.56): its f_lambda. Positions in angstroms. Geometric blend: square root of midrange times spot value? 2.46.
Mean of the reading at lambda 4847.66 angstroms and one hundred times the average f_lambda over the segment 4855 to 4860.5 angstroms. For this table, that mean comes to 121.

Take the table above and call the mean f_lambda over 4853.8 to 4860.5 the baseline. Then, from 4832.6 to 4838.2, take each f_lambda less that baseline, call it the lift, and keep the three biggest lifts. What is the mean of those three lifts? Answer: 0.19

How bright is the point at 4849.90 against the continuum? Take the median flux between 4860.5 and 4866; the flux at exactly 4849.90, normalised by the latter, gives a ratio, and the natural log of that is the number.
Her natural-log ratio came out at -0.01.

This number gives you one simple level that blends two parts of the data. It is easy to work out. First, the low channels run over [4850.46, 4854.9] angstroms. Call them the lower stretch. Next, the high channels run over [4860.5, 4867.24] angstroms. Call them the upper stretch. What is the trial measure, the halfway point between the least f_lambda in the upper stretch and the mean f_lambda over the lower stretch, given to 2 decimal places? 2.42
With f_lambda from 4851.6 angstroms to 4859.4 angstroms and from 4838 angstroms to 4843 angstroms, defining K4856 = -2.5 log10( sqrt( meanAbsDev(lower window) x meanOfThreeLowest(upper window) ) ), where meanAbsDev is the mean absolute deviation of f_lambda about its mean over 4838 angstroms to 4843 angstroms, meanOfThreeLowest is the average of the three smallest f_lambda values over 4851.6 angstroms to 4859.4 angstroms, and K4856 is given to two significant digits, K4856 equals 1.5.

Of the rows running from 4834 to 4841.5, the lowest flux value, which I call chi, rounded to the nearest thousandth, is 2.531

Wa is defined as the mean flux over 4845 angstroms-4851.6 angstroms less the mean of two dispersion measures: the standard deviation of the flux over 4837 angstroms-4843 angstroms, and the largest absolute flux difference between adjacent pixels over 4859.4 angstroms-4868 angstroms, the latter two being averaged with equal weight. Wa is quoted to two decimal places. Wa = 2.45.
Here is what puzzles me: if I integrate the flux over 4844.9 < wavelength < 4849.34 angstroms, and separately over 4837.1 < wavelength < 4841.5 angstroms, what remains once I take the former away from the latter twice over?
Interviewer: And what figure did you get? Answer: -10.87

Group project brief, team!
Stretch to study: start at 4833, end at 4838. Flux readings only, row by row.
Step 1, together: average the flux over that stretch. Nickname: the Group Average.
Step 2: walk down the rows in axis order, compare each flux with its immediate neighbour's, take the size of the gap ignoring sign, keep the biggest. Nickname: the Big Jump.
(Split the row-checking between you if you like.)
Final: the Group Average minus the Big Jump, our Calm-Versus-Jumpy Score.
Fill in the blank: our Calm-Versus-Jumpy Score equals 2.52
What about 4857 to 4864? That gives 2.41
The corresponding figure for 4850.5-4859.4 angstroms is 2.38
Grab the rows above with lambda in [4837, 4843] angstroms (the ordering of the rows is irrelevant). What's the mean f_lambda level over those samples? 2.56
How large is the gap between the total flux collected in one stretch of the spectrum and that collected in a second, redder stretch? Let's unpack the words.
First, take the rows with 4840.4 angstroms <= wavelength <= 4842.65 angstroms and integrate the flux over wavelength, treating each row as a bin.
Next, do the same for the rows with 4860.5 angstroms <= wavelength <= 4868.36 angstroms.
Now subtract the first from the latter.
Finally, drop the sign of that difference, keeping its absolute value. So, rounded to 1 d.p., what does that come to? 13.8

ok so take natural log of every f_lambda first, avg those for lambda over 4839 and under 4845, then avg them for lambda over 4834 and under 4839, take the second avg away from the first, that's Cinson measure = -0.019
